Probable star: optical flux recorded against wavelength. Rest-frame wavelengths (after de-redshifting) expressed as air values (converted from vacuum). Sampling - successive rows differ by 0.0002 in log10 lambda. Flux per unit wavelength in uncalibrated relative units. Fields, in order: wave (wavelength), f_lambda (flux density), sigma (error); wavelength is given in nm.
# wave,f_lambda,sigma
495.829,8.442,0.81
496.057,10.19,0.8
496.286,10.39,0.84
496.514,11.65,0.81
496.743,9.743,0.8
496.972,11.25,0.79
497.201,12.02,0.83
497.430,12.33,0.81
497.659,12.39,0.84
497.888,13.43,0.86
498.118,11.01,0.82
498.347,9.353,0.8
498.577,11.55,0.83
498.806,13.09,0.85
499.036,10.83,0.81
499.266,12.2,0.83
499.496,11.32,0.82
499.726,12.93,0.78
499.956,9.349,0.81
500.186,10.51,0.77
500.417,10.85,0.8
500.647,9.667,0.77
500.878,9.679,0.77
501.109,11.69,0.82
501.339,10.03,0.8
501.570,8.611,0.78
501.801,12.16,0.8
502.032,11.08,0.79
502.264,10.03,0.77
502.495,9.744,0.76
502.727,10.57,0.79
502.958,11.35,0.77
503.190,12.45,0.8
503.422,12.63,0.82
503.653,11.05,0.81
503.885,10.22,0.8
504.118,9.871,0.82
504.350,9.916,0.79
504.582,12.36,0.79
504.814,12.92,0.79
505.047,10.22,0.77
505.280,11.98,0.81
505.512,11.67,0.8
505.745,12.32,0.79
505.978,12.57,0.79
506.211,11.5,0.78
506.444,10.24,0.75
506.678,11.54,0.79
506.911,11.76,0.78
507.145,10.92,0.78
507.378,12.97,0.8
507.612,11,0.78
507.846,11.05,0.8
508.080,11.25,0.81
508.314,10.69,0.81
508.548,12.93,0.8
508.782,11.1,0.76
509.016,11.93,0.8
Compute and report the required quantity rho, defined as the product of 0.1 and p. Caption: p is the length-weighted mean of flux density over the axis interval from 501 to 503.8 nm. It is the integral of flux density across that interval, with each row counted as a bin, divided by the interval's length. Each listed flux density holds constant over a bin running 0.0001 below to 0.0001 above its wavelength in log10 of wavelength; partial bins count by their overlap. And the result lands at 1.09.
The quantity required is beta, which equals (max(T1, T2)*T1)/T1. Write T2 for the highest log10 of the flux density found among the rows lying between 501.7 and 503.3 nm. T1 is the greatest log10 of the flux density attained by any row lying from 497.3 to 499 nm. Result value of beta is 1.13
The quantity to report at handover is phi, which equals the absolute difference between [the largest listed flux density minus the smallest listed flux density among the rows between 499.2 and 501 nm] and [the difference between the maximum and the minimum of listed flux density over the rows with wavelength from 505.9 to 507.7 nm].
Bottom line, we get 0.9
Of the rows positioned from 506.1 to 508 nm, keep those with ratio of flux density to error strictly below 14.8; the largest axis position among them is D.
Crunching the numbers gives 507.846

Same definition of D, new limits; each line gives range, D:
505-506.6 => 506.444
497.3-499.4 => 499.266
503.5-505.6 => 505.512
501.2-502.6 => 502.495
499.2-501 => 500.878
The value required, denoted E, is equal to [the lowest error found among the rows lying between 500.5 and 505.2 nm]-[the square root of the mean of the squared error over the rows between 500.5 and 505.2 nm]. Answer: -0.0307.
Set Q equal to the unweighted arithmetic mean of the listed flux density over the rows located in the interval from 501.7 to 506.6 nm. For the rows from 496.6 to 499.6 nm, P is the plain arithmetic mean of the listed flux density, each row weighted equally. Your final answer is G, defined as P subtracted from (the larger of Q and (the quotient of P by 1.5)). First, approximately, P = 11.6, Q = 11.3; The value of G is -0.3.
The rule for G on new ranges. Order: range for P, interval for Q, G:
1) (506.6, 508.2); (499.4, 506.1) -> -0.5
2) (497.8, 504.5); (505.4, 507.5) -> 0.8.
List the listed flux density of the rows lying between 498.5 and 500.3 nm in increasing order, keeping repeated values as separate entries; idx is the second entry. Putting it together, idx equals 10.51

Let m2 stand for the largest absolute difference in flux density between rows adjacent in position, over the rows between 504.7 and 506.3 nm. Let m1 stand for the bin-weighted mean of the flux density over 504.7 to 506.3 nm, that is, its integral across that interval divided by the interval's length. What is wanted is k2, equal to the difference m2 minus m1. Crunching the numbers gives -9.2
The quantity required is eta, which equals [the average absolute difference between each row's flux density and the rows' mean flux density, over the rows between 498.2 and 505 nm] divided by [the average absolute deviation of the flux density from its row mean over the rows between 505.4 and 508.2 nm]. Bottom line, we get 1.82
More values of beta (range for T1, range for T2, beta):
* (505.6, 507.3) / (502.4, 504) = 1.10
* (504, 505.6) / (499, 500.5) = 1.11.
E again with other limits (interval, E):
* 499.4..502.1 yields -0.0227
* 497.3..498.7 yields -0.0269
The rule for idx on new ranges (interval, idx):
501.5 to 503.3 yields 9.744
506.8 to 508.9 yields 10.92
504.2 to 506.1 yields 10.22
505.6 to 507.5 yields 10.92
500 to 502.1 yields 9.667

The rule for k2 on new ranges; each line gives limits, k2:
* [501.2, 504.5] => -7.2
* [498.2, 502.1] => -7.3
